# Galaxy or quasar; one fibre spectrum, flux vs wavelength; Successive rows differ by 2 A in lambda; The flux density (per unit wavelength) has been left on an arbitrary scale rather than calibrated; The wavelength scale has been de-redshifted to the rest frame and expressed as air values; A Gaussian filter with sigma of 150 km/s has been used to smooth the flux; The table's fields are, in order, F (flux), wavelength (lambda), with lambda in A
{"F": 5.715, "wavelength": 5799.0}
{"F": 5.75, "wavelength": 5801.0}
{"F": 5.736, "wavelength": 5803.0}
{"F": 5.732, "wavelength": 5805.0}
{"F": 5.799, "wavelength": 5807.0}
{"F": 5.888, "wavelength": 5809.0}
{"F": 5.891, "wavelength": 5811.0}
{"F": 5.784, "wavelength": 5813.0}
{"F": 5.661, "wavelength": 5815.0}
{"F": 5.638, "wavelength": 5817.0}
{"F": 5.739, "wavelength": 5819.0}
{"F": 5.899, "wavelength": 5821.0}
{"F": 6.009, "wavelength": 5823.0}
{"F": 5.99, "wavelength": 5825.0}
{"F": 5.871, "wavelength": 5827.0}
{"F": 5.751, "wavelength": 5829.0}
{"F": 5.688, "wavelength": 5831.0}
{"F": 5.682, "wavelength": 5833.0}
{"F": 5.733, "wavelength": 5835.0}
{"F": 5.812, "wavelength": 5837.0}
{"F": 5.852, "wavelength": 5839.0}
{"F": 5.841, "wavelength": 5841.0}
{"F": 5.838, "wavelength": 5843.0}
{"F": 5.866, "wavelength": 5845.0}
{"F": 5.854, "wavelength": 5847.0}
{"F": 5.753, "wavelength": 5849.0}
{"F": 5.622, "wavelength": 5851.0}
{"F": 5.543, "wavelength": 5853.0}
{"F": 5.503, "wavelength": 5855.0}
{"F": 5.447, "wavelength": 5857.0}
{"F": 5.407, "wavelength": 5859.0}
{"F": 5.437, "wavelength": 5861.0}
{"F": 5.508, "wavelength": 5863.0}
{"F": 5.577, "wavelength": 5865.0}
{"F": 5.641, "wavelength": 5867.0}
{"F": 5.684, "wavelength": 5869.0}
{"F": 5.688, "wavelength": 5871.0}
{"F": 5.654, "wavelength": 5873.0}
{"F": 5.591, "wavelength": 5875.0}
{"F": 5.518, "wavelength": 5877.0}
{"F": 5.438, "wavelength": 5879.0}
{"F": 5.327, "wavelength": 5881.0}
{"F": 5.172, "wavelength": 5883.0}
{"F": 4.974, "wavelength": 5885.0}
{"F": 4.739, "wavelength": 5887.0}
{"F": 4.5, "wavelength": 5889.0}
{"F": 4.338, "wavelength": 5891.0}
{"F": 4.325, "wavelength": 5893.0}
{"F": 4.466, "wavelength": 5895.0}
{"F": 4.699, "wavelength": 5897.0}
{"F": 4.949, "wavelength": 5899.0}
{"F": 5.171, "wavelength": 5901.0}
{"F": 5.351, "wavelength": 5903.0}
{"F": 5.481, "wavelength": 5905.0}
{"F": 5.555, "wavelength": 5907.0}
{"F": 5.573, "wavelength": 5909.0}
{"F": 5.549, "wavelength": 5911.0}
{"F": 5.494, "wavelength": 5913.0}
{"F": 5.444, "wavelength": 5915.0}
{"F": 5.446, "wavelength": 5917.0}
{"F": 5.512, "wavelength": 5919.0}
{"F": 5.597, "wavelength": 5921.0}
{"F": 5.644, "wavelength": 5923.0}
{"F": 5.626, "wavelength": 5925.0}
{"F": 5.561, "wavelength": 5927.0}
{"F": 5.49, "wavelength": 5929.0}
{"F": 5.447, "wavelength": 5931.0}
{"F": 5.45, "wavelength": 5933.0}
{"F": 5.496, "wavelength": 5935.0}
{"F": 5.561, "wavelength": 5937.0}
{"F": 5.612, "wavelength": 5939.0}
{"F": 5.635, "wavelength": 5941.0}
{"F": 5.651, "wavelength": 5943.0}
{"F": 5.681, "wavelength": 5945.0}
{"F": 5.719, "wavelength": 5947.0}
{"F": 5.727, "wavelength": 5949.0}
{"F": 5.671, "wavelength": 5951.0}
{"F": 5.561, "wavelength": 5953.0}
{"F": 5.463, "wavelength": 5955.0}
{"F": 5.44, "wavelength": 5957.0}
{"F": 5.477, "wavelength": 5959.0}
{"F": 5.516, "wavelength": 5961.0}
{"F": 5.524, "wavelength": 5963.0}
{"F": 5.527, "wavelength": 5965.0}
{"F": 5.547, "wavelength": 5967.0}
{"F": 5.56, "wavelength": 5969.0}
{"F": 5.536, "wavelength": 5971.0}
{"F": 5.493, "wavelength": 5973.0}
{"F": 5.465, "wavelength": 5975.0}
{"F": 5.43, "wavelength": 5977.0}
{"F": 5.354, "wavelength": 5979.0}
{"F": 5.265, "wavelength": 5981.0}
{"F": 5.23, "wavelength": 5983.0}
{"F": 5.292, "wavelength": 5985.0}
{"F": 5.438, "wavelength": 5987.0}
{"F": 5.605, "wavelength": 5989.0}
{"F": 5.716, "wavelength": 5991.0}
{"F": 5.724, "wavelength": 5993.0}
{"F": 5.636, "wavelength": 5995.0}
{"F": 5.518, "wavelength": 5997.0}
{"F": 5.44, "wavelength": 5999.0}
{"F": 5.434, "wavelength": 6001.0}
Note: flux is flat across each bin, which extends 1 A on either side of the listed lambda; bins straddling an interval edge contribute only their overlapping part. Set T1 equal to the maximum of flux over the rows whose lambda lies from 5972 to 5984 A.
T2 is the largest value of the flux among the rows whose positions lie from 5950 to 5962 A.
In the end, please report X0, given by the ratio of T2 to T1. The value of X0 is 1.03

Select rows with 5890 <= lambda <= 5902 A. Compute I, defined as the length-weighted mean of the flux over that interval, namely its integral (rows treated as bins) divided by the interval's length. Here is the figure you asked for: 4.7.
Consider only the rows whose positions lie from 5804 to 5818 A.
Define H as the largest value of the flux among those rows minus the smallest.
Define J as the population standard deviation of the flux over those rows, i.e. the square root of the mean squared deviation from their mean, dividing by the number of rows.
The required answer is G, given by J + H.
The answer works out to 0.35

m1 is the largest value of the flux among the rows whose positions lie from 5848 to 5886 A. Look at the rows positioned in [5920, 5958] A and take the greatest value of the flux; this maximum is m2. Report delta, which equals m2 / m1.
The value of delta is 1.00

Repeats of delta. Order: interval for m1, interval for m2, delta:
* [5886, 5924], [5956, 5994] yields 1.01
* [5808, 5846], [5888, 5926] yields 0.94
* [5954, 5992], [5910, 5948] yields 1.00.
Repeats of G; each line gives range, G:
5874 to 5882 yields 0.36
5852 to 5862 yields 0.18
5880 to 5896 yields 1.36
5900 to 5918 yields 0.52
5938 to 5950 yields 0.16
